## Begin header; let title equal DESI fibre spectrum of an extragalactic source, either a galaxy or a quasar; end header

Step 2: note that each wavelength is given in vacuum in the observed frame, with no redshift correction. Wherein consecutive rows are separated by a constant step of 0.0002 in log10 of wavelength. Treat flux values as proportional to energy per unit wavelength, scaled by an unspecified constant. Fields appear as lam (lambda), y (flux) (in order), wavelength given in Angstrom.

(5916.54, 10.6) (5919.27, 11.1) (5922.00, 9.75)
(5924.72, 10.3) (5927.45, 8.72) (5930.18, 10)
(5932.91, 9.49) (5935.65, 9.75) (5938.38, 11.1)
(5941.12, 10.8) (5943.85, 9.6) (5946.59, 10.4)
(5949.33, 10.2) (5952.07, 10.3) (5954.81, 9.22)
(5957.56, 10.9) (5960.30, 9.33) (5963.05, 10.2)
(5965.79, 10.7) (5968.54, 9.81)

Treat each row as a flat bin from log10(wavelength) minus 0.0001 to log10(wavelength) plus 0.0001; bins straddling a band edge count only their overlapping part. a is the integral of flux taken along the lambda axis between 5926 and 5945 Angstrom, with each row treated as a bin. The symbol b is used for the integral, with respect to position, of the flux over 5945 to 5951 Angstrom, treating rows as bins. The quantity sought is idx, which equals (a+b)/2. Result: 125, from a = 189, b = 62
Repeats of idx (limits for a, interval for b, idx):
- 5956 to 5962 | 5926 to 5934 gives 68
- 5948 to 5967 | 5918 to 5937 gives 190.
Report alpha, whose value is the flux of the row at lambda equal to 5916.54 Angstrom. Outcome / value 10.6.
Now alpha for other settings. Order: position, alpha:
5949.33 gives 10.2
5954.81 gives 9.22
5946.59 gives 10.4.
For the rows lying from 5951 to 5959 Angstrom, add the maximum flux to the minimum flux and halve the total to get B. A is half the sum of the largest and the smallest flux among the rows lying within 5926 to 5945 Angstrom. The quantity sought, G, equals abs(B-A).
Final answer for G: 0.15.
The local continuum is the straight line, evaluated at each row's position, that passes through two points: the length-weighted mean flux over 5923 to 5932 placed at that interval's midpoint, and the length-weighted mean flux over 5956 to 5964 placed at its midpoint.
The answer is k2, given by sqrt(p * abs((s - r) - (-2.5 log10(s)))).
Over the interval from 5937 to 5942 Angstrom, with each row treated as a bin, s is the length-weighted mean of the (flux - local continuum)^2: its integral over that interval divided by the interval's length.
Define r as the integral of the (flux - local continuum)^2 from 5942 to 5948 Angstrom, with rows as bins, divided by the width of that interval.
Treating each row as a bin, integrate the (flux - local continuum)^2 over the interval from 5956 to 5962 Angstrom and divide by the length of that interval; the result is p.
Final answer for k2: 0.9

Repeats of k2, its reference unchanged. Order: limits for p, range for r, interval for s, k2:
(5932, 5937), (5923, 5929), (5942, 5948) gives 0.3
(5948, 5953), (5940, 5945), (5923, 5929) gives 0.2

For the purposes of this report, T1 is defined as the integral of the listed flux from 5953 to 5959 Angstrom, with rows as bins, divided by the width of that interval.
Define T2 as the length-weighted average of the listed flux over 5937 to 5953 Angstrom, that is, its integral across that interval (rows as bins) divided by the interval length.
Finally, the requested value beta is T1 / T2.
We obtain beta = 0.97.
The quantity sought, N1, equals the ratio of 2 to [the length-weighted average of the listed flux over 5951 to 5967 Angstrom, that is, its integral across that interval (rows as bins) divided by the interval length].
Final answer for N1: 0.198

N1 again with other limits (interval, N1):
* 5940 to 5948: 0.195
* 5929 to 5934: 0.205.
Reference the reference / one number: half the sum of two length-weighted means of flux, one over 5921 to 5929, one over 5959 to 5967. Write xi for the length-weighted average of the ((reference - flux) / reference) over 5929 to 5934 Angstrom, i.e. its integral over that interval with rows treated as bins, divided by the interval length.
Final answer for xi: 0.01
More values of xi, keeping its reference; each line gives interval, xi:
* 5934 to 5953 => -0.05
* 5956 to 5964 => -0.03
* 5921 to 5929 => 0.02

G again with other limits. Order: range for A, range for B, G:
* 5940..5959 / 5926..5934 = 0.70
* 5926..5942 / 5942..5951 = 0.09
